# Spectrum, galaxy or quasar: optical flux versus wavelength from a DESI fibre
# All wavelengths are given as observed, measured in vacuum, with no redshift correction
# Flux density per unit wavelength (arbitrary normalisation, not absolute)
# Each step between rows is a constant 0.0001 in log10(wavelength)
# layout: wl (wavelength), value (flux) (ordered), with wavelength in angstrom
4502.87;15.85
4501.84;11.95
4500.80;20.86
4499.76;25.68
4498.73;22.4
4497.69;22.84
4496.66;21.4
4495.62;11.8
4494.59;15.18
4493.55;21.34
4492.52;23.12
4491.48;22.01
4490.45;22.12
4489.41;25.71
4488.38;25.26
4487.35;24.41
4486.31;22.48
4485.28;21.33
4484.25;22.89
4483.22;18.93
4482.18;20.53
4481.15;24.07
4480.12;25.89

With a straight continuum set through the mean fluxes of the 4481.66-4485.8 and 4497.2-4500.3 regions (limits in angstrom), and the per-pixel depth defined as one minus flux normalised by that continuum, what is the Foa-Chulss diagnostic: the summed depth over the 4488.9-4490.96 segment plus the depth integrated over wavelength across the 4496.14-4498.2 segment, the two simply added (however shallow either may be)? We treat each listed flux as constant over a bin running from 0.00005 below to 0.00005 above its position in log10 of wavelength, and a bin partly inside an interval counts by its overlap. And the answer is -0.1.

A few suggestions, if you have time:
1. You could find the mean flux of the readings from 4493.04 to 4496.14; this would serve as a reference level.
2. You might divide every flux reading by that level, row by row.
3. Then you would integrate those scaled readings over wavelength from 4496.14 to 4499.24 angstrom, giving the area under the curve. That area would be 4.3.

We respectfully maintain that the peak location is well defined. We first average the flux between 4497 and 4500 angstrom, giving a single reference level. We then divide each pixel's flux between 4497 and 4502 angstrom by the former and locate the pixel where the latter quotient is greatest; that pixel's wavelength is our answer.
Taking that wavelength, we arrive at 4499.76 angstrom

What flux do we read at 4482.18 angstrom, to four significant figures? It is 20.53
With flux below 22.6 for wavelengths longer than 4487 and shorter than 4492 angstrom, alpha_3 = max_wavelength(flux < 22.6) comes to 4491.48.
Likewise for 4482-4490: 4486.31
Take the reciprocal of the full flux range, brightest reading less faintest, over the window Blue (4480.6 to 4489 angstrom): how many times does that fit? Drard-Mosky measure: 0.16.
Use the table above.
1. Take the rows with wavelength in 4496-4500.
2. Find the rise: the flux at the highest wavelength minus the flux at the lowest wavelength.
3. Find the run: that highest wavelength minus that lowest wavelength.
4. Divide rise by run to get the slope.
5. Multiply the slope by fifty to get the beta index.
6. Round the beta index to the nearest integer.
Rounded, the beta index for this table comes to 69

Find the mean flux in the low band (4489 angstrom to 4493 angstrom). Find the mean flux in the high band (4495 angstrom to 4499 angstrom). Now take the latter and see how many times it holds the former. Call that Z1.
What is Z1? 0.84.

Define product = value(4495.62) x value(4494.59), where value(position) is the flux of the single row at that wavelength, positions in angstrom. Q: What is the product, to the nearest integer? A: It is 179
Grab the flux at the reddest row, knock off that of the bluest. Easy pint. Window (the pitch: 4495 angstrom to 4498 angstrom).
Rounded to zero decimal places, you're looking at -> 11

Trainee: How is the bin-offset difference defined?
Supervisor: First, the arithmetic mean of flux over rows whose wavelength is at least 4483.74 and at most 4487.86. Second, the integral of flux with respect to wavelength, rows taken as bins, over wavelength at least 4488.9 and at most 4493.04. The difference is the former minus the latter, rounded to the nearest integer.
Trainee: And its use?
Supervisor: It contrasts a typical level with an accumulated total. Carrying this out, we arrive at -73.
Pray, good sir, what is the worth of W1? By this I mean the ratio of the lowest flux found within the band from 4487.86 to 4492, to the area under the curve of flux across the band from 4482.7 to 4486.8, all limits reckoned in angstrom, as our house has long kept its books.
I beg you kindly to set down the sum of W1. 0.25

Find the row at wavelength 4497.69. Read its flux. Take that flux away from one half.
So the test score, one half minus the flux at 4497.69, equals -22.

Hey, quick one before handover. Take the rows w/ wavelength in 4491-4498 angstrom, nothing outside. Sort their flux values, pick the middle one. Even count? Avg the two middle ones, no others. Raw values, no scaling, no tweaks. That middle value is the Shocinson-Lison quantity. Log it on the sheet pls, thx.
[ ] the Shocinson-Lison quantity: 21.4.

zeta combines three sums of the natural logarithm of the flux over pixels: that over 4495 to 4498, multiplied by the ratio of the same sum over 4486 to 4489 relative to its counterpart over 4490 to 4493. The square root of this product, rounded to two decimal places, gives 2.98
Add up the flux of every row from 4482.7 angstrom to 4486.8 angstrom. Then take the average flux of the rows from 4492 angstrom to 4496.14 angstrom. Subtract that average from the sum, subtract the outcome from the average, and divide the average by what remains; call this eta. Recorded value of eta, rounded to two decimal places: -0.36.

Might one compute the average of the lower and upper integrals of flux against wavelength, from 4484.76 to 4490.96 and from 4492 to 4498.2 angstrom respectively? 133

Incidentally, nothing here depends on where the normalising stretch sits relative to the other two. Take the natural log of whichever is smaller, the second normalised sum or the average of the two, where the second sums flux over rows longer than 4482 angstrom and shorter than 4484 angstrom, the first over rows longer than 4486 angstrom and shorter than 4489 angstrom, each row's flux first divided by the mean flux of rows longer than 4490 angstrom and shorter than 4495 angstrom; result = 0.64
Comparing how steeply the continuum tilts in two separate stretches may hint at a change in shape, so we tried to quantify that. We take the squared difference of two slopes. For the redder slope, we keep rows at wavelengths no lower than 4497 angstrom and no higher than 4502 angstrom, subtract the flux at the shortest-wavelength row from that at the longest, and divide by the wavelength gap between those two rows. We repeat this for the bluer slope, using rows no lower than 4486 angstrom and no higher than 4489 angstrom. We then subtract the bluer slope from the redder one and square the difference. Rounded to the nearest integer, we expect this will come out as 16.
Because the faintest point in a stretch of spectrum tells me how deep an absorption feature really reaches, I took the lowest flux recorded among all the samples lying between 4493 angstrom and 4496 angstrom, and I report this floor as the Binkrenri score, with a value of 11.8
